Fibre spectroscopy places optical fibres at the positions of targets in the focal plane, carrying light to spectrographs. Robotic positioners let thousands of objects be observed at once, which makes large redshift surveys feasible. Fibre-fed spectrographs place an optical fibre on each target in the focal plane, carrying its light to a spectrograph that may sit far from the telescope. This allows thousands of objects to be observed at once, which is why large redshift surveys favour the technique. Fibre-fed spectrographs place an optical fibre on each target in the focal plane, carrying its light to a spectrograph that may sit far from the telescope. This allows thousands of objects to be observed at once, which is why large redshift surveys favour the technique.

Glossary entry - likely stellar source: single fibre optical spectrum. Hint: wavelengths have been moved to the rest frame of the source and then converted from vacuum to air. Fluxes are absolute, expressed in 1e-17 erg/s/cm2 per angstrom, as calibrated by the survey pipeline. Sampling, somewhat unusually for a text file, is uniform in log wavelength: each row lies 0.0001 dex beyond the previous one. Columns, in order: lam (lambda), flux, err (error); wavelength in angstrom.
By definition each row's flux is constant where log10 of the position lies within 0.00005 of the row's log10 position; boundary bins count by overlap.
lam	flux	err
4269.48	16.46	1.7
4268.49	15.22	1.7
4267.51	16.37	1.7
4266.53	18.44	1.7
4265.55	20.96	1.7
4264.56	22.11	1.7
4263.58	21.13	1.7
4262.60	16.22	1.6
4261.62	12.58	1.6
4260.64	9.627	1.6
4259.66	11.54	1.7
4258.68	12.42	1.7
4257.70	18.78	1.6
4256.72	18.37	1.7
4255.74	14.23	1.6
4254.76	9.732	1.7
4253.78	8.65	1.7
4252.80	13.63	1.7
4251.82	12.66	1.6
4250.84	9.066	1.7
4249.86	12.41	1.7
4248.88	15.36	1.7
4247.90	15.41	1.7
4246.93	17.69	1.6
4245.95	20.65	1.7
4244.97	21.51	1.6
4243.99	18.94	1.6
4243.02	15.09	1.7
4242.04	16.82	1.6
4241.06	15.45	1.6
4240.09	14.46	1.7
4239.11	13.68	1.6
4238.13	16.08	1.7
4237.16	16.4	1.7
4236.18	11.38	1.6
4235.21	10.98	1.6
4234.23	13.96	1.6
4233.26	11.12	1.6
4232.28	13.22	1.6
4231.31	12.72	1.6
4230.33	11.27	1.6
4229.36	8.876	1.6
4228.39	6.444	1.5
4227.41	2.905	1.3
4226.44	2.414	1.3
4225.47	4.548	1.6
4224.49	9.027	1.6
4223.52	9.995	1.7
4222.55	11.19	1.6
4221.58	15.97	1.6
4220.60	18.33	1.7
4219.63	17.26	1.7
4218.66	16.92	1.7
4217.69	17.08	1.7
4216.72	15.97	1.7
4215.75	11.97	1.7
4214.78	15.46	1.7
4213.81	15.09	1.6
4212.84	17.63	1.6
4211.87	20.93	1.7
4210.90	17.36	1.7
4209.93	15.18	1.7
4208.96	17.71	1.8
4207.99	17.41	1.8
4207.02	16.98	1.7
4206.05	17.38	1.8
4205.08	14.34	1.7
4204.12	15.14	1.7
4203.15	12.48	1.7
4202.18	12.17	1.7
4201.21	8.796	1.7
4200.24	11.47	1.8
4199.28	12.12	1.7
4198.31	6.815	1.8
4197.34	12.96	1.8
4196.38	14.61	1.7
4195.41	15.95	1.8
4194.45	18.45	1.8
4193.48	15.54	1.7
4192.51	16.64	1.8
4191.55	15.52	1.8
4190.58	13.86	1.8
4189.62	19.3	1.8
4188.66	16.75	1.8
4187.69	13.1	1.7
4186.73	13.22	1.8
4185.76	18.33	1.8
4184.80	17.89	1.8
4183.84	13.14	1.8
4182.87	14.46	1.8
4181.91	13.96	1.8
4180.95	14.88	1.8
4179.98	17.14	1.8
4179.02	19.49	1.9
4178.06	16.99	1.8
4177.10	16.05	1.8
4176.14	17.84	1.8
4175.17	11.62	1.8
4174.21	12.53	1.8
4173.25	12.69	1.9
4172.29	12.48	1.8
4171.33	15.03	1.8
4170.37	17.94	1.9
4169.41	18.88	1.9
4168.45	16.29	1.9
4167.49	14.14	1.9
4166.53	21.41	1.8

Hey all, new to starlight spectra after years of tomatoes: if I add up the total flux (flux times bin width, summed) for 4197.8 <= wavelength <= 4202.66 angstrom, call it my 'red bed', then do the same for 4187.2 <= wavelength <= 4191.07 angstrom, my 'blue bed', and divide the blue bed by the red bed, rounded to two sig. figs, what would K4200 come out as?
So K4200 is 1.2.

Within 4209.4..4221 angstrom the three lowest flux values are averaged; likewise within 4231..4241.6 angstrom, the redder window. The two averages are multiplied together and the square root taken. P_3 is 12.5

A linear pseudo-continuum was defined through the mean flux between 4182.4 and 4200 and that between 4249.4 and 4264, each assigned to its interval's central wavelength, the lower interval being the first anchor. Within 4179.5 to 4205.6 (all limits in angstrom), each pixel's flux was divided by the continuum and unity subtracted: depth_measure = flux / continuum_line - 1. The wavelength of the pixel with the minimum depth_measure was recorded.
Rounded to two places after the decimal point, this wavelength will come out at 4198.31 angstrom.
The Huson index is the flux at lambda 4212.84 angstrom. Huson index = 17.63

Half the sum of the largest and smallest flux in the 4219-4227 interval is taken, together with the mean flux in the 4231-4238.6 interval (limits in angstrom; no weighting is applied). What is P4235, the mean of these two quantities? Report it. 11.8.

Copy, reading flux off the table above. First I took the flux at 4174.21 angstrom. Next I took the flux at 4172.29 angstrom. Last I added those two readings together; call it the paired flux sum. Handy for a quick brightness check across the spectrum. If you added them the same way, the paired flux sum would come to 25.0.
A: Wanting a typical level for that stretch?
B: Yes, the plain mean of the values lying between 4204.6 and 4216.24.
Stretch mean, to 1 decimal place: 16.5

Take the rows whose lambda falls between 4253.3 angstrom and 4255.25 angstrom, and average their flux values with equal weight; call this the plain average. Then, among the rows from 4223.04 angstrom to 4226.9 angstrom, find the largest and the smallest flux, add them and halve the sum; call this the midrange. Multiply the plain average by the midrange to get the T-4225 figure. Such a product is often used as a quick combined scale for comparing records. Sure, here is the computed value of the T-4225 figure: 57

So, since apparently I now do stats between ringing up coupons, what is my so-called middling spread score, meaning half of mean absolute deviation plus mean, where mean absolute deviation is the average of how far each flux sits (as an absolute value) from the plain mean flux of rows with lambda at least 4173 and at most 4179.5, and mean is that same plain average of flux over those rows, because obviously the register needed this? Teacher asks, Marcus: 9.0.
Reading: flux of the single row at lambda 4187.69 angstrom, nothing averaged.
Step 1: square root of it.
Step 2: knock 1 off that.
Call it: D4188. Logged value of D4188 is 2.6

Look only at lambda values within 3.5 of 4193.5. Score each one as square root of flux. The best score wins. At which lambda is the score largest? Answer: 4194.45 angstrom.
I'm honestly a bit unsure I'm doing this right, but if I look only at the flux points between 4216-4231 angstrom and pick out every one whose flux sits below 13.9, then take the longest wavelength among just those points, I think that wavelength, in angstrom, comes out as 4230.33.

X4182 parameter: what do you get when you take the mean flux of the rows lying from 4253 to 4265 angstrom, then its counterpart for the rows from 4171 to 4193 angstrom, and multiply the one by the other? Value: 224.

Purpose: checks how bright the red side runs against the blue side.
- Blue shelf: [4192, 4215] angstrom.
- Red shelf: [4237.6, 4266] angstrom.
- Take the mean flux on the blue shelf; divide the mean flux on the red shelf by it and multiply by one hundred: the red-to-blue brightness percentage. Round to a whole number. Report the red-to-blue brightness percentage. 103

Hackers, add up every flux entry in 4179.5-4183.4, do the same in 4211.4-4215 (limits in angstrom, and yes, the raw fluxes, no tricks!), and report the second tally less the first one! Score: 9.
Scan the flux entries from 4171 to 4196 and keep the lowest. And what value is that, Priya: 11.62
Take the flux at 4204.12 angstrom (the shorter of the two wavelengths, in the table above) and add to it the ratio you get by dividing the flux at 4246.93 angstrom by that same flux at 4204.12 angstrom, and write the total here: 16.3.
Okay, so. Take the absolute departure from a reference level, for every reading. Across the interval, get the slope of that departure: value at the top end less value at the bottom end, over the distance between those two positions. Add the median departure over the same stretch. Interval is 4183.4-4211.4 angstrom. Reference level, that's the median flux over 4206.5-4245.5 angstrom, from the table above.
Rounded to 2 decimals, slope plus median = 2.18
